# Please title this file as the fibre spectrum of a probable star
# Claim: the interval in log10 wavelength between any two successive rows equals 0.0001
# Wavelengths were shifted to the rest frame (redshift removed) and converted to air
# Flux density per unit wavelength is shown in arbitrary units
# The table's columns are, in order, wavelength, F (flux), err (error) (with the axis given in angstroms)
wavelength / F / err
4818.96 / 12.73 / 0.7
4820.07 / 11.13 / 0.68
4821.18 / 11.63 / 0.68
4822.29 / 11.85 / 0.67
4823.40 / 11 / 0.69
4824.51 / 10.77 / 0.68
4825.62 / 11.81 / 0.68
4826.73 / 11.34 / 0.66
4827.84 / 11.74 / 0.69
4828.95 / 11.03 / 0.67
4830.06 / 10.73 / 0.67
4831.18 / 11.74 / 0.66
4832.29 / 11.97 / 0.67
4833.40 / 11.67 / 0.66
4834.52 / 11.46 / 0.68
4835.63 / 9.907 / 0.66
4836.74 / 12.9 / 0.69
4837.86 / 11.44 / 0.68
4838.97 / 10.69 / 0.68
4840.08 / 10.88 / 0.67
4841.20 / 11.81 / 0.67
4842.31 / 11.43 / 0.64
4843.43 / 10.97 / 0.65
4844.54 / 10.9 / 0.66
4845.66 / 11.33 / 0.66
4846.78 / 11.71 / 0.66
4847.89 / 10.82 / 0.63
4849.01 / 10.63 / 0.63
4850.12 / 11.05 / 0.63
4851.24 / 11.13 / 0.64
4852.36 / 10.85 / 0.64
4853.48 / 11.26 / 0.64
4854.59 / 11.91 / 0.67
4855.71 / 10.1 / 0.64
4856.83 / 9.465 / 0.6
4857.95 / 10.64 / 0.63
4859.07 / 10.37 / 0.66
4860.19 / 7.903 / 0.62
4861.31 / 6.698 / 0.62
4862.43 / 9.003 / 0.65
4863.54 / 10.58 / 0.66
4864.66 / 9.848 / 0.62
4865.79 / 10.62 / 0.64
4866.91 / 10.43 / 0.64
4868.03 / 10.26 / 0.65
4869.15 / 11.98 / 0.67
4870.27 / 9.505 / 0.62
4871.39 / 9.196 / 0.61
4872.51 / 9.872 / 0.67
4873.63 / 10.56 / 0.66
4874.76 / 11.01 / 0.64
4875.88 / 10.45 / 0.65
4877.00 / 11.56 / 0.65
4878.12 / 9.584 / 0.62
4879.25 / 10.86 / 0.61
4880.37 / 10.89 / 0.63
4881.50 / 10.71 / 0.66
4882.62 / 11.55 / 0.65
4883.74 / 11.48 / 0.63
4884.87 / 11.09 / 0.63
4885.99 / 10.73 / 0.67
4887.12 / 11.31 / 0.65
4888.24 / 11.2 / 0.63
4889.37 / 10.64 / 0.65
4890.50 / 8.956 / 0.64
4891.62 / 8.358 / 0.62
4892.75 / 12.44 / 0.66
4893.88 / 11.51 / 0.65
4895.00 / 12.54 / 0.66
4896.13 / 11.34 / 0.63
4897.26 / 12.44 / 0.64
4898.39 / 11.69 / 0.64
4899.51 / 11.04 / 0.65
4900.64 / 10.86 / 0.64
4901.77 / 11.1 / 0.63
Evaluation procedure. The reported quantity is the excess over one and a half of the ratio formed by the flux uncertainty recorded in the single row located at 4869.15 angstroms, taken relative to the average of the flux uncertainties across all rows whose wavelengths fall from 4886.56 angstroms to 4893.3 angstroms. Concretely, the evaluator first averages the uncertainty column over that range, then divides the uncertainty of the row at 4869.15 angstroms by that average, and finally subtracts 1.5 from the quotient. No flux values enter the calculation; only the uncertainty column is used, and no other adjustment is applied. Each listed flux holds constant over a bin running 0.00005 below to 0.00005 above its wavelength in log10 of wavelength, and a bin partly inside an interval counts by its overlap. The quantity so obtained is -0.456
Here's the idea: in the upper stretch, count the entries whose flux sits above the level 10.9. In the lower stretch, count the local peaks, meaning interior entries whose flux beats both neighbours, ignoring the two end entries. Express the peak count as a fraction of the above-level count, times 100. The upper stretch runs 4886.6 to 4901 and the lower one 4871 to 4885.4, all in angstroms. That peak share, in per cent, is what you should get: 44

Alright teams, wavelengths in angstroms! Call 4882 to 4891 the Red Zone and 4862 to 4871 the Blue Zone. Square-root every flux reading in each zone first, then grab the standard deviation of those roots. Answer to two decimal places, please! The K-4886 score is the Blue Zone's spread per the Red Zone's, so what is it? 1.05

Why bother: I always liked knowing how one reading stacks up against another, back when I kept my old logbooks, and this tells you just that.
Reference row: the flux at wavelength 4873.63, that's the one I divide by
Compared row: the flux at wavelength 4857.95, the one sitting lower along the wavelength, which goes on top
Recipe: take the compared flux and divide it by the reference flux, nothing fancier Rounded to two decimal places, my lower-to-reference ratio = 1.01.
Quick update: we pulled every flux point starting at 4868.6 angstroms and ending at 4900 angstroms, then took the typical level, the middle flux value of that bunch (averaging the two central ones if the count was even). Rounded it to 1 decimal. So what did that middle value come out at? 11.0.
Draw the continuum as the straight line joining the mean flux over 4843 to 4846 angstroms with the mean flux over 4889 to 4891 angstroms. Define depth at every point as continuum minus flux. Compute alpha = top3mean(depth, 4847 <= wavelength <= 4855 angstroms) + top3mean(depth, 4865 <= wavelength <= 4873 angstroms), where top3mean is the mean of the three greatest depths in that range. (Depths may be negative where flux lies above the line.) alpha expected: 0.9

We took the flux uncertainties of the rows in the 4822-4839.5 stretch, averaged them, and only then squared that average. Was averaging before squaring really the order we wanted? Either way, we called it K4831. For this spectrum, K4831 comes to 0.455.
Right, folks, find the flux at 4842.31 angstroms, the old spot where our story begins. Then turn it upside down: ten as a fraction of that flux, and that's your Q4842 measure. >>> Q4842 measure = 0.87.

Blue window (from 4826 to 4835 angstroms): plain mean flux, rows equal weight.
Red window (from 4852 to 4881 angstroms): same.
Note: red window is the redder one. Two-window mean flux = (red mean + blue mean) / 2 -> 10.83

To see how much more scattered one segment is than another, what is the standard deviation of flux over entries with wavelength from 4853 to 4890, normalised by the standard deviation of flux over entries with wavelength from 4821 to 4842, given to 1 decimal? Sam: 1.7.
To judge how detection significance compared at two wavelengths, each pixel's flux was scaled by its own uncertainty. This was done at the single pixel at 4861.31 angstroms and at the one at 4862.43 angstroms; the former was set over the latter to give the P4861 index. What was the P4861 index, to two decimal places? 0.78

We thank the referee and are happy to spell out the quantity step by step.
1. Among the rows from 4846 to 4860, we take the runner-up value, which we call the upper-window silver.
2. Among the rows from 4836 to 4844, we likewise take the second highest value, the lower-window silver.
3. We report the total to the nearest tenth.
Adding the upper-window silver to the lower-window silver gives 23.5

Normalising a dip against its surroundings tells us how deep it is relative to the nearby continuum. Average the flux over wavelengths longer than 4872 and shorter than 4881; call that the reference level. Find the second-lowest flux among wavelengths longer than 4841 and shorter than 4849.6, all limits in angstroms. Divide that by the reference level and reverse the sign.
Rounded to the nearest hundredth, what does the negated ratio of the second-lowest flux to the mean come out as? -1.02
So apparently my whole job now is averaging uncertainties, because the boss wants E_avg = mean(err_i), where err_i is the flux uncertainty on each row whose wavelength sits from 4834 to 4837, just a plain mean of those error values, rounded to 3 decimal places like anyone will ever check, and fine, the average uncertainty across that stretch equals 0.677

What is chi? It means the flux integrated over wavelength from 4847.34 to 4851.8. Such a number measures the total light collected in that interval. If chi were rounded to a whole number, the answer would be 49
